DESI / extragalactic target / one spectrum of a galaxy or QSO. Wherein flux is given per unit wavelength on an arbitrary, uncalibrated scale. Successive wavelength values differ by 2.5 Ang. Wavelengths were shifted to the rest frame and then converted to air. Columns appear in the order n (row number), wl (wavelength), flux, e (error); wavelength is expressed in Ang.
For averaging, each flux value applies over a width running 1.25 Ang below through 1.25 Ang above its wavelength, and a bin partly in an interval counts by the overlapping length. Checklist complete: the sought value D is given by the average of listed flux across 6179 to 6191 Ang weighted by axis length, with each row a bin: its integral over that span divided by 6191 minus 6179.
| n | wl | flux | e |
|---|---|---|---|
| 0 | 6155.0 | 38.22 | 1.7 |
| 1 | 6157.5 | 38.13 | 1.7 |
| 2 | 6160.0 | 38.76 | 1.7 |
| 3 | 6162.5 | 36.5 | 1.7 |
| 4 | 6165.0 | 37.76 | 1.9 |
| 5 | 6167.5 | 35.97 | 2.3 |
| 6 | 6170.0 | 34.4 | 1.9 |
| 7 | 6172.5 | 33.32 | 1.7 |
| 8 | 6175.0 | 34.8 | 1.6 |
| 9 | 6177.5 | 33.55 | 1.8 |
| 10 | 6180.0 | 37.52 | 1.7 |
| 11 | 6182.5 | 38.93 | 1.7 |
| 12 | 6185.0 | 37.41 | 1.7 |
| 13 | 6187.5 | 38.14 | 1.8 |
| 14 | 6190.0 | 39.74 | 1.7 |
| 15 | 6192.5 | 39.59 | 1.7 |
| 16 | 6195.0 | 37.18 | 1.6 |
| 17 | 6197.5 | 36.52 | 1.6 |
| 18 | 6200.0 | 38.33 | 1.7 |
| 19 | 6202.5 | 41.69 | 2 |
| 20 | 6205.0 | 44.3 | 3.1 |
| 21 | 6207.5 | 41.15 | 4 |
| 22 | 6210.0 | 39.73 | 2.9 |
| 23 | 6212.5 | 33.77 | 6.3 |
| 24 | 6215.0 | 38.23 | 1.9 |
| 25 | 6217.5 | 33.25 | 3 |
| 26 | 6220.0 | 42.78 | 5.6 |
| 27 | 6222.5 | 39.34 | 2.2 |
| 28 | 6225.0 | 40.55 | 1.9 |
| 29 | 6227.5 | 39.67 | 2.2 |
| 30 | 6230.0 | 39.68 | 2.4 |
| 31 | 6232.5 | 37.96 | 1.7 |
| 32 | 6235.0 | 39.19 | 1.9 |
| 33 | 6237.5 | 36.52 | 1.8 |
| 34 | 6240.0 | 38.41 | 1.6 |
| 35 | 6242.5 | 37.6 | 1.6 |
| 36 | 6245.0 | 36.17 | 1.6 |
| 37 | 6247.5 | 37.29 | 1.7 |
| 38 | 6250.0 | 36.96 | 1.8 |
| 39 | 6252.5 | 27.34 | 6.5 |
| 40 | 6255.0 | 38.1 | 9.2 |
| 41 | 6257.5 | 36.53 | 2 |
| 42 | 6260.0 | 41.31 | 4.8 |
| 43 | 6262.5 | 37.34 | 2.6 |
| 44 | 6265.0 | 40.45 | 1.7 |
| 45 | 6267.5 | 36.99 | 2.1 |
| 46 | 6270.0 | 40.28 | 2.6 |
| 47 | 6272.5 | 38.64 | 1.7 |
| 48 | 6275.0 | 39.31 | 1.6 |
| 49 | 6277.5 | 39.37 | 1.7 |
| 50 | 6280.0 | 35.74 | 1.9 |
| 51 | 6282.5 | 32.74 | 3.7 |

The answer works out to 38.3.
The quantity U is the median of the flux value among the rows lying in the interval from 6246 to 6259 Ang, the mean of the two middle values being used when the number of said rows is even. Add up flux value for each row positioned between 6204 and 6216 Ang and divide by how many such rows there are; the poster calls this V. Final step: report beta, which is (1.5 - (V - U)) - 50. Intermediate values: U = 37.0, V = 39.4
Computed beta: -51.0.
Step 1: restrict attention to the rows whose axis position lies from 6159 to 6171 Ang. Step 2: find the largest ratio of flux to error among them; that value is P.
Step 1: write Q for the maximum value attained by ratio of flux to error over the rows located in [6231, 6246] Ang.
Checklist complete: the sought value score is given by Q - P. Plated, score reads 1.2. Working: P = 23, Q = 24.0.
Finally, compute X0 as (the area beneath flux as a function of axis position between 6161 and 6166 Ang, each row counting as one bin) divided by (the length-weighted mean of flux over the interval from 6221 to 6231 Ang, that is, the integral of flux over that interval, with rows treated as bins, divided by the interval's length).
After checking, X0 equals 4.7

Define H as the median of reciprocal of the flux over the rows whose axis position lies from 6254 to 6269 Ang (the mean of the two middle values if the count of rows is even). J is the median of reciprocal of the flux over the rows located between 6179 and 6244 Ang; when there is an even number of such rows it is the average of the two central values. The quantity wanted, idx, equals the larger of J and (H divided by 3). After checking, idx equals 0.0259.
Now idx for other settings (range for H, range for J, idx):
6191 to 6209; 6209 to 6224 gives 0.0258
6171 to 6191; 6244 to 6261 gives 0.0271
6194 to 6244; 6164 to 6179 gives 0.0289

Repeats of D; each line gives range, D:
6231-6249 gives 37.6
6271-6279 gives 39.0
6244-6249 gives 36.8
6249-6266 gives 36.8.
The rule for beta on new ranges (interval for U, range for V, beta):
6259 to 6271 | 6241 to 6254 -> -43.3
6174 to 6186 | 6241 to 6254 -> -46.2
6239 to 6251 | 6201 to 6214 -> -51.3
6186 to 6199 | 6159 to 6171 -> -47.0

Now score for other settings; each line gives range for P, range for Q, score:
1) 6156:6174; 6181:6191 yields 0.6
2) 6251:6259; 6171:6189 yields 4.6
